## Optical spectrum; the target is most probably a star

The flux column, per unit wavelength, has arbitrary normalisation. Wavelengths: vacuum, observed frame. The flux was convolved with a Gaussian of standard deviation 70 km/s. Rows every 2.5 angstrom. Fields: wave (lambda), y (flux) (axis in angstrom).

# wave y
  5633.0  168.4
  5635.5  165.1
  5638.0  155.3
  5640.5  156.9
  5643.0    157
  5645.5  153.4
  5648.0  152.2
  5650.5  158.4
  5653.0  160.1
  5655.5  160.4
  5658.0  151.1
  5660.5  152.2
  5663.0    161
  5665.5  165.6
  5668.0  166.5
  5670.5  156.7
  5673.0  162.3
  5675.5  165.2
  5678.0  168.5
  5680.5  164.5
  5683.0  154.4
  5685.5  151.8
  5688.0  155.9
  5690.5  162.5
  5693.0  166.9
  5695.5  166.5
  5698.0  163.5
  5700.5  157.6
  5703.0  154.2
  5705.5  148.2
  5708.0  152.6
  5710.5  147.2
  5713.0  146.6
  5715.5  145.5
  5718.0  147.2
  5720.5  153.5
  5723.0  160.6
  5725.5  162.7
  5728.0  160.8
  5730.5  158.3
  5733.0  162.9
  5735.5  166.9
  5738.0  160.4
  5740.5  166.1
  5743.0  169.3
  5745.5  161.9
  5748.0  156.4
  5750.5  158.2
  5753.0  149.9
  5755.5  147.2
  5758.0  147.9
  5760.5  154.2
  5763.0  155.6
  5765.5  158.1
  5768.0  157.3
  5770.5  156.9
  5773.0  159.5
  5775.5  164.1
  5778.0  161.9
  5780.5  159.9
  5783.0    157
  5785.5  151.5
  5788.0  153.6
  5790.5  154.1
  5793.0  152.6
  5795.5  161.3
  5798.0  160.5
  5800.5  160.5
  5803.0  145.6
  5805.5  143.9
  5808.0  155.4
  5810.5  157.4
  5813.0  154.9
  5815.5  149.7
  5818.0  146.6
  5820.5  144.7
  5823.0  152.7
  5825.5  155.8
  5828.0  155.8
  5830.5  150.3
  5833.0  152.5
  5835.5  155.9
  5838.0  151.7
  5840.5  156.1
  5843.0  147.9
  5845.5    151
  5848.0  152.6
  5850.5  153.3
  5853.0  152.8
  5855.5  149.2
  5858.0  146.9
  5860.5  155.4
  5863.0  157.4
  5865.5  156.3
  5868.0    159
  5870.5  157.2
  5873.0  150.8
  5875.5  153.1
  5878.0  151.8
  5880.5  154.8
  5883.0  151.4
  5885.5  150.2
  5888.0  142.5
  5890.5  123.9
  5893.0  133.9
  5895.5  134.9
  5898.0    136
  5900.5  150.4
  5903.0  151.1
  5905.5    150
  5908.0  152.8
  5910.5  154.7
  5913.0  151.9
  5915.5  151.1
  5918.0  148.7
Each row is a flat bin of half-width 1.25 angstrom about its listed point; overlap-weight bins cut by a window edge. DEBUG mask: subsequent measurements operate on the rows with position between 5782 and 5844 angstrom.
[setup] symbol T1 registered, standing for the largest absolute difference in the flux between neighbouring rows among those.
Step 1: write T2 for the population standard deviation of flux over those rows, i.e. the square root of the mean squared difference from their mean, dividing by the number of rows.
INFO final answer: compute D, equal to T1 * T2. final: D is 70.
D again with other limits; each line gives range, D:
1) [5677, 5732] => 71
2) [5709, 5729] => 49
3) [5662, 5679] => 36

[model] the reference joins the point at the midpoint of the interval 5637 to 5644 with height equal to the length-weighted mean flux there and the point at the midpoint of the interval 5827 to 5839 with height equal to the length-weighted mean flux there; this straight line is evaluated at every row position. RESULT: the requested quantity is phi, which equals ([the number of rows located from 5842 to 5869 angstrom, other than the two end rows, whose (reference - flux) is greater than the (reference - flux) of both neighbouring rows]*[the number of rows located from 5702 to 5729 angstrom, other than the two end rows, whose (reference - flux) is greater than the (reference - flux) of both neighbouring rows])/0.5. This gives 8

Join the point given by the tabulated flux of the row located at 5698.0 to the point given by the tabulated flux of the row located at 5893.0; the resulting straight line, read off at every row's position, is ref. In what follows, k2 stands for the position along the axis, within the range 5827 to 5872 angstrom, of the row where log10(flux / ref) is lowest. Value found 5843.0 angstrom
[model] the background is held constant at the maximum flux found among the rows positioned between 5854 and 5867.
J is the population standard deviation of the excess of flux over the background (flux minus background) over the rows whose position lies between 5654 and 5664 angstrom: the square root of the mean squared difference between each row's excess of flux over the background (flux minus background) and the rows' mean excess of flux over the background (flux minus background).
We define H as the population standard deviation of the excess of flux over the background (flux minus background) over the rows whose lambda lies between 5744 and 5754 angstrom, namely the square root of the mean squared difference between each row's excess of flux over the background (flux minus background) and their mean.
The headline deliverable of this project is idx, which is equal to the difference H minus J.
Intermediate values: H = 4.3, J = 4.5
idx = -0.2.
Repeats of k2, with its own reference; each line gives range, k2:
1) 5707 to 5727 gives 5715.5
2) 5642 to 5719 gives 5648.0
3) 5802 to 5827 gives 5805.5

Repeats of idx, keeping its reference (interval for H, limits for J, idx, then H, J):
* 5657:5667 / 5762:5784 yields 3.5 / 6.1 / 2.6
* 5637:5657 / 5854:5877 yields -1.2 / 2.8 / 3.9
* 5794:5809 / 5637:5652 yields 5.0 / 7.2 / 2.2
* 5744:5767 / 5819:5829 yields 0.2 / 4.8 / 4.5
